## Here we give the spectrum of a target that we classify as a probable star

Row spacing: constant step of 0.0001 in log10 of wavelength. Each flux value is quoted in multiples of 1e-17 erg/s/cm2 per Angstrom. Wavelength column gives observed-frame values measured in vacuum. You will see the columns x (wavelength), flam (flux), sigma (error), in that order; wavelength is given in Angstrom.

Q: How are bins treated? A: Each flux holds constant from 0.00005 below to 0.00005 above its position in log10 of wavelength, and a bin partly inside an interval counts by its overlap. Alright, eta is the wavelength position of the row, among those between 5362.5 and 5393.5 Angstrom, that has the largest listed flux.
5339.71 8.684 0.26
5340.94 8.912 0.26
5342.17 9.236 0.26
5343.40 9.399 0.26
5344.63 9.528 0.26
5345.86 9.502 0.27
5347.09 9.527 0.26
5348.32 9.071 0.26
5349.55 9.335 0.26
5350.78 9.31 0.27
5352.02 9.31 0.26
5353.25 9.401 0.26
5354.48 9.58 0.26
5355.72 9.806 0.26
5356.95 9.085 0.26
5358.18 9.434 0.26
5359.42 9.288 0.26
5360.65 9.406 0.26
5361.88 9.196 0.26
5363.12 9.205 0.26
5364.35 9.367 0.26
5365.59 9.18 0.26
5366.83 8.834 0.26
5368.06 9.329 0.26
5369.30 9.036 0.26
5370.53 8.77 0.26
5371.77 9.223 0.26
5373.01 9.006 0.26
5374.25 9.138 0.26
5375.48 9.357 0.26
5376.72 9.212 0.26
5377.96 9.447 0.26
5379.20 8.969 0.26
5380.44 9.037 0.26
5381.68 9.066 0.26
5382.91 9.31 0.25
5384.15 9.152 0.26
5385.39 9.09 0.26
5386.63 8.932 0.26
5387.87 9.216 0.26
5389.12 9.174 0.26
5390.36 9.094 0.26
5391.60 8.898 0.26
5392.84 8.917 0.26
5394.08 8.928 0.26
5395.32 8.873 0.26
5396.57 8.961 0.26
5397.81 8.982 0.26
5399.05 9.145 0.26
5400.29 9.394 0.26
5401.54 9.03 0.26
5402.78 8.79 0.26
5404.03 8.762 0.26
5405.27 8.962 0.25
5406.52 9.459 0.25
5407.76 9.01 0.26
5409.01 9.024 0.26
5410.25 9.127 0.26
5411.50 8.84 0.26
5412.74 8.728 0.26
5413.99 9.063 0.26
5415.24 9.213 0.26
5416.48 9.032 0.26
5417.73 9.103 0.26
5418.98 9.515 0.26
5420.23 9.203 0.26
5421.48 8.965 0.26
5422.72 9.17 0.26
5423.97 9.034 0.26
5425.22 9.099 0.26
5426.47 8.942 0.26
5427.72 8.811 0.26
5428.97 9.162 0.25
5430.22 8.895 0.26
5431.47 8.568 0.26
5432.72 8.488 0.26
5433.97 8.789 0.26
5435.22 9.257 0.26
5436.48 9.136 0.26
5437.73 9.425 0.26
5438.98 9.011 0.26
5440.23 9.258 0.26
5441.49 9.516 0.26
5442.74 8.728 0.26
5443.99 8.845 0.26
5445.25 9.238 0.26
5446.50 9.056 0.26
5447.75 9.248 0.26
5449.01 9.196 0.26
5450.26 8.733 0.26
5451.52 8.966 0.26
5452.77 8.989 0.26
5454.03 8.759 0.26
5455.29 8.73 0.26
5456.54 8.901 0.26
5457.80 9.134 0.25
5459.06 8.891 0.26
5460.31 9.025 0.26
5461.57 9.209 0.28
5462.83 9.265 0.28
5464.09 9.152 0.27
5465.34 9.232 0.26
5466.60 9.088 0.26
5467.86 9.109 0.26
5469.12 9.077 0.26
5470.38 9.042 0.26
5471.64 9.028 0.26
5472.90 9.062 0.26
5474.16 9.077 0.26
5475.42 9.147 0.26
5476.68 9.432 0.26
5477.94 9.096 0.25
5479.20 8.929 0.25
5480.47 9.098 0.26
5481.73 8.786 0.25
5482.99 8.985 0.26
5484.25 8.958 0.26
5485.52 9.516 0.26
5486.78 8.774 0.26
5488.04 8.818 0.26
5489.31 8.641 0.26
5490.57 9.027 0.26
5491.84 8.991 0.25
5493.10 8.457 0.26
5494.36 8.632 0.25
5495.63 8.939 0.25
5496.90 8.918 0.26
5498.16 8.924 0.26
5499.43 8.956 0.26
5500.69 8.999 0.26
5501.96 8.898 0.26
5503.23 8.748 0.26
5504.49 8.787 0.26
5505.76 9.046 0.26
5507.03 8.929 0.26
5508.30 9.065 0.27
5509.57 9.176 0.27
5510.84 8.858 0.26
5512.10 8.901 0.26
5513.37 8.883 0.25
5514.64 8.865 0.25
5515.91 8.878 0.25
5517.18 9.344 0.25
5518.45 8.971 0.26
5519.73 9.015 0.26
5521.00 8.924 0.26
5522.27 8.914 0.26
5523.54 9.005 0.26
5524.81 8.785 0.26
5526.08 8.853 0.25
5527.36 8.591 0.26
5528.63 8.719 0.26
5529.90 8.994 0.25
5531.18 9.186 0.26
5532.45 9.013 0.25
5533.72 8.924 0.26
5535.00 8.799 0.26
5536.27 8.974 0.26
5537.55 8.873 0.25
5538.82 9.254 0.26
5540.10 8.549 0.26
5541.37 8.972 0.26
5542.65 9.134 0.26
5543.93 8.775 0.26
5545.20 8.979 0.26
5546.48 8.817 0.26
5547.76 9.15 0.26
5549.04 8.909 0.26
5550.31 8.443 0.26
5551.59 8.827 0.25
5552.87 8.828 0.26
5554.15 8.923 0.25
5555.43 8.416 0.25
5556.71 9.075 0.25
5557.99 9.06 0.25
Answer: 5377.96 Angstrom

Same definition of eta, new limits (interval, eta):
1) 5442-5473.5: 5462.83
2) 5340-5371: 5355.72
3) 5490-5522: 5517.18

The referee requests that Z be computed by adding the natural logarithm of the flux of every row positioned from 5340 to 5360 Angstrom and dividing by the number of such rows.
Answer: 2.24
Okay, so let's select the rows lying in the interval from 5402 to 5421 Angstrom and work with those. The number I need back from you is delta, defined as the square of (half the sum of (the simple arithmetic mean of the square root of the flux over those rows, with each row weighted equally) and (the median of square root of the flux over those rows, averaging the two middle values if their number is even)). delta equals 9.043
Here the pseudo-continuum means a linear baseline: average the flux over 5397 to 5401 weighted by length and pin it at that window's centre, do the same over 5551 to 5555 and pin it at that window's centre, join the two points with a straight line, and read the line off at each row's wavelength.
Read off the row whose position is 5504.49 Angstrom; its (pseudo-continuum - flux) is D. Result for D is 0.15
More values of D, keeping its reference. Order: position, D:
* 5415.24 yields -0.08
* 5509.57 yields -0.25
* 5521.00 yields -0.03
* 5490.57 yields -0.06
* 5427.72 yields 0.29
